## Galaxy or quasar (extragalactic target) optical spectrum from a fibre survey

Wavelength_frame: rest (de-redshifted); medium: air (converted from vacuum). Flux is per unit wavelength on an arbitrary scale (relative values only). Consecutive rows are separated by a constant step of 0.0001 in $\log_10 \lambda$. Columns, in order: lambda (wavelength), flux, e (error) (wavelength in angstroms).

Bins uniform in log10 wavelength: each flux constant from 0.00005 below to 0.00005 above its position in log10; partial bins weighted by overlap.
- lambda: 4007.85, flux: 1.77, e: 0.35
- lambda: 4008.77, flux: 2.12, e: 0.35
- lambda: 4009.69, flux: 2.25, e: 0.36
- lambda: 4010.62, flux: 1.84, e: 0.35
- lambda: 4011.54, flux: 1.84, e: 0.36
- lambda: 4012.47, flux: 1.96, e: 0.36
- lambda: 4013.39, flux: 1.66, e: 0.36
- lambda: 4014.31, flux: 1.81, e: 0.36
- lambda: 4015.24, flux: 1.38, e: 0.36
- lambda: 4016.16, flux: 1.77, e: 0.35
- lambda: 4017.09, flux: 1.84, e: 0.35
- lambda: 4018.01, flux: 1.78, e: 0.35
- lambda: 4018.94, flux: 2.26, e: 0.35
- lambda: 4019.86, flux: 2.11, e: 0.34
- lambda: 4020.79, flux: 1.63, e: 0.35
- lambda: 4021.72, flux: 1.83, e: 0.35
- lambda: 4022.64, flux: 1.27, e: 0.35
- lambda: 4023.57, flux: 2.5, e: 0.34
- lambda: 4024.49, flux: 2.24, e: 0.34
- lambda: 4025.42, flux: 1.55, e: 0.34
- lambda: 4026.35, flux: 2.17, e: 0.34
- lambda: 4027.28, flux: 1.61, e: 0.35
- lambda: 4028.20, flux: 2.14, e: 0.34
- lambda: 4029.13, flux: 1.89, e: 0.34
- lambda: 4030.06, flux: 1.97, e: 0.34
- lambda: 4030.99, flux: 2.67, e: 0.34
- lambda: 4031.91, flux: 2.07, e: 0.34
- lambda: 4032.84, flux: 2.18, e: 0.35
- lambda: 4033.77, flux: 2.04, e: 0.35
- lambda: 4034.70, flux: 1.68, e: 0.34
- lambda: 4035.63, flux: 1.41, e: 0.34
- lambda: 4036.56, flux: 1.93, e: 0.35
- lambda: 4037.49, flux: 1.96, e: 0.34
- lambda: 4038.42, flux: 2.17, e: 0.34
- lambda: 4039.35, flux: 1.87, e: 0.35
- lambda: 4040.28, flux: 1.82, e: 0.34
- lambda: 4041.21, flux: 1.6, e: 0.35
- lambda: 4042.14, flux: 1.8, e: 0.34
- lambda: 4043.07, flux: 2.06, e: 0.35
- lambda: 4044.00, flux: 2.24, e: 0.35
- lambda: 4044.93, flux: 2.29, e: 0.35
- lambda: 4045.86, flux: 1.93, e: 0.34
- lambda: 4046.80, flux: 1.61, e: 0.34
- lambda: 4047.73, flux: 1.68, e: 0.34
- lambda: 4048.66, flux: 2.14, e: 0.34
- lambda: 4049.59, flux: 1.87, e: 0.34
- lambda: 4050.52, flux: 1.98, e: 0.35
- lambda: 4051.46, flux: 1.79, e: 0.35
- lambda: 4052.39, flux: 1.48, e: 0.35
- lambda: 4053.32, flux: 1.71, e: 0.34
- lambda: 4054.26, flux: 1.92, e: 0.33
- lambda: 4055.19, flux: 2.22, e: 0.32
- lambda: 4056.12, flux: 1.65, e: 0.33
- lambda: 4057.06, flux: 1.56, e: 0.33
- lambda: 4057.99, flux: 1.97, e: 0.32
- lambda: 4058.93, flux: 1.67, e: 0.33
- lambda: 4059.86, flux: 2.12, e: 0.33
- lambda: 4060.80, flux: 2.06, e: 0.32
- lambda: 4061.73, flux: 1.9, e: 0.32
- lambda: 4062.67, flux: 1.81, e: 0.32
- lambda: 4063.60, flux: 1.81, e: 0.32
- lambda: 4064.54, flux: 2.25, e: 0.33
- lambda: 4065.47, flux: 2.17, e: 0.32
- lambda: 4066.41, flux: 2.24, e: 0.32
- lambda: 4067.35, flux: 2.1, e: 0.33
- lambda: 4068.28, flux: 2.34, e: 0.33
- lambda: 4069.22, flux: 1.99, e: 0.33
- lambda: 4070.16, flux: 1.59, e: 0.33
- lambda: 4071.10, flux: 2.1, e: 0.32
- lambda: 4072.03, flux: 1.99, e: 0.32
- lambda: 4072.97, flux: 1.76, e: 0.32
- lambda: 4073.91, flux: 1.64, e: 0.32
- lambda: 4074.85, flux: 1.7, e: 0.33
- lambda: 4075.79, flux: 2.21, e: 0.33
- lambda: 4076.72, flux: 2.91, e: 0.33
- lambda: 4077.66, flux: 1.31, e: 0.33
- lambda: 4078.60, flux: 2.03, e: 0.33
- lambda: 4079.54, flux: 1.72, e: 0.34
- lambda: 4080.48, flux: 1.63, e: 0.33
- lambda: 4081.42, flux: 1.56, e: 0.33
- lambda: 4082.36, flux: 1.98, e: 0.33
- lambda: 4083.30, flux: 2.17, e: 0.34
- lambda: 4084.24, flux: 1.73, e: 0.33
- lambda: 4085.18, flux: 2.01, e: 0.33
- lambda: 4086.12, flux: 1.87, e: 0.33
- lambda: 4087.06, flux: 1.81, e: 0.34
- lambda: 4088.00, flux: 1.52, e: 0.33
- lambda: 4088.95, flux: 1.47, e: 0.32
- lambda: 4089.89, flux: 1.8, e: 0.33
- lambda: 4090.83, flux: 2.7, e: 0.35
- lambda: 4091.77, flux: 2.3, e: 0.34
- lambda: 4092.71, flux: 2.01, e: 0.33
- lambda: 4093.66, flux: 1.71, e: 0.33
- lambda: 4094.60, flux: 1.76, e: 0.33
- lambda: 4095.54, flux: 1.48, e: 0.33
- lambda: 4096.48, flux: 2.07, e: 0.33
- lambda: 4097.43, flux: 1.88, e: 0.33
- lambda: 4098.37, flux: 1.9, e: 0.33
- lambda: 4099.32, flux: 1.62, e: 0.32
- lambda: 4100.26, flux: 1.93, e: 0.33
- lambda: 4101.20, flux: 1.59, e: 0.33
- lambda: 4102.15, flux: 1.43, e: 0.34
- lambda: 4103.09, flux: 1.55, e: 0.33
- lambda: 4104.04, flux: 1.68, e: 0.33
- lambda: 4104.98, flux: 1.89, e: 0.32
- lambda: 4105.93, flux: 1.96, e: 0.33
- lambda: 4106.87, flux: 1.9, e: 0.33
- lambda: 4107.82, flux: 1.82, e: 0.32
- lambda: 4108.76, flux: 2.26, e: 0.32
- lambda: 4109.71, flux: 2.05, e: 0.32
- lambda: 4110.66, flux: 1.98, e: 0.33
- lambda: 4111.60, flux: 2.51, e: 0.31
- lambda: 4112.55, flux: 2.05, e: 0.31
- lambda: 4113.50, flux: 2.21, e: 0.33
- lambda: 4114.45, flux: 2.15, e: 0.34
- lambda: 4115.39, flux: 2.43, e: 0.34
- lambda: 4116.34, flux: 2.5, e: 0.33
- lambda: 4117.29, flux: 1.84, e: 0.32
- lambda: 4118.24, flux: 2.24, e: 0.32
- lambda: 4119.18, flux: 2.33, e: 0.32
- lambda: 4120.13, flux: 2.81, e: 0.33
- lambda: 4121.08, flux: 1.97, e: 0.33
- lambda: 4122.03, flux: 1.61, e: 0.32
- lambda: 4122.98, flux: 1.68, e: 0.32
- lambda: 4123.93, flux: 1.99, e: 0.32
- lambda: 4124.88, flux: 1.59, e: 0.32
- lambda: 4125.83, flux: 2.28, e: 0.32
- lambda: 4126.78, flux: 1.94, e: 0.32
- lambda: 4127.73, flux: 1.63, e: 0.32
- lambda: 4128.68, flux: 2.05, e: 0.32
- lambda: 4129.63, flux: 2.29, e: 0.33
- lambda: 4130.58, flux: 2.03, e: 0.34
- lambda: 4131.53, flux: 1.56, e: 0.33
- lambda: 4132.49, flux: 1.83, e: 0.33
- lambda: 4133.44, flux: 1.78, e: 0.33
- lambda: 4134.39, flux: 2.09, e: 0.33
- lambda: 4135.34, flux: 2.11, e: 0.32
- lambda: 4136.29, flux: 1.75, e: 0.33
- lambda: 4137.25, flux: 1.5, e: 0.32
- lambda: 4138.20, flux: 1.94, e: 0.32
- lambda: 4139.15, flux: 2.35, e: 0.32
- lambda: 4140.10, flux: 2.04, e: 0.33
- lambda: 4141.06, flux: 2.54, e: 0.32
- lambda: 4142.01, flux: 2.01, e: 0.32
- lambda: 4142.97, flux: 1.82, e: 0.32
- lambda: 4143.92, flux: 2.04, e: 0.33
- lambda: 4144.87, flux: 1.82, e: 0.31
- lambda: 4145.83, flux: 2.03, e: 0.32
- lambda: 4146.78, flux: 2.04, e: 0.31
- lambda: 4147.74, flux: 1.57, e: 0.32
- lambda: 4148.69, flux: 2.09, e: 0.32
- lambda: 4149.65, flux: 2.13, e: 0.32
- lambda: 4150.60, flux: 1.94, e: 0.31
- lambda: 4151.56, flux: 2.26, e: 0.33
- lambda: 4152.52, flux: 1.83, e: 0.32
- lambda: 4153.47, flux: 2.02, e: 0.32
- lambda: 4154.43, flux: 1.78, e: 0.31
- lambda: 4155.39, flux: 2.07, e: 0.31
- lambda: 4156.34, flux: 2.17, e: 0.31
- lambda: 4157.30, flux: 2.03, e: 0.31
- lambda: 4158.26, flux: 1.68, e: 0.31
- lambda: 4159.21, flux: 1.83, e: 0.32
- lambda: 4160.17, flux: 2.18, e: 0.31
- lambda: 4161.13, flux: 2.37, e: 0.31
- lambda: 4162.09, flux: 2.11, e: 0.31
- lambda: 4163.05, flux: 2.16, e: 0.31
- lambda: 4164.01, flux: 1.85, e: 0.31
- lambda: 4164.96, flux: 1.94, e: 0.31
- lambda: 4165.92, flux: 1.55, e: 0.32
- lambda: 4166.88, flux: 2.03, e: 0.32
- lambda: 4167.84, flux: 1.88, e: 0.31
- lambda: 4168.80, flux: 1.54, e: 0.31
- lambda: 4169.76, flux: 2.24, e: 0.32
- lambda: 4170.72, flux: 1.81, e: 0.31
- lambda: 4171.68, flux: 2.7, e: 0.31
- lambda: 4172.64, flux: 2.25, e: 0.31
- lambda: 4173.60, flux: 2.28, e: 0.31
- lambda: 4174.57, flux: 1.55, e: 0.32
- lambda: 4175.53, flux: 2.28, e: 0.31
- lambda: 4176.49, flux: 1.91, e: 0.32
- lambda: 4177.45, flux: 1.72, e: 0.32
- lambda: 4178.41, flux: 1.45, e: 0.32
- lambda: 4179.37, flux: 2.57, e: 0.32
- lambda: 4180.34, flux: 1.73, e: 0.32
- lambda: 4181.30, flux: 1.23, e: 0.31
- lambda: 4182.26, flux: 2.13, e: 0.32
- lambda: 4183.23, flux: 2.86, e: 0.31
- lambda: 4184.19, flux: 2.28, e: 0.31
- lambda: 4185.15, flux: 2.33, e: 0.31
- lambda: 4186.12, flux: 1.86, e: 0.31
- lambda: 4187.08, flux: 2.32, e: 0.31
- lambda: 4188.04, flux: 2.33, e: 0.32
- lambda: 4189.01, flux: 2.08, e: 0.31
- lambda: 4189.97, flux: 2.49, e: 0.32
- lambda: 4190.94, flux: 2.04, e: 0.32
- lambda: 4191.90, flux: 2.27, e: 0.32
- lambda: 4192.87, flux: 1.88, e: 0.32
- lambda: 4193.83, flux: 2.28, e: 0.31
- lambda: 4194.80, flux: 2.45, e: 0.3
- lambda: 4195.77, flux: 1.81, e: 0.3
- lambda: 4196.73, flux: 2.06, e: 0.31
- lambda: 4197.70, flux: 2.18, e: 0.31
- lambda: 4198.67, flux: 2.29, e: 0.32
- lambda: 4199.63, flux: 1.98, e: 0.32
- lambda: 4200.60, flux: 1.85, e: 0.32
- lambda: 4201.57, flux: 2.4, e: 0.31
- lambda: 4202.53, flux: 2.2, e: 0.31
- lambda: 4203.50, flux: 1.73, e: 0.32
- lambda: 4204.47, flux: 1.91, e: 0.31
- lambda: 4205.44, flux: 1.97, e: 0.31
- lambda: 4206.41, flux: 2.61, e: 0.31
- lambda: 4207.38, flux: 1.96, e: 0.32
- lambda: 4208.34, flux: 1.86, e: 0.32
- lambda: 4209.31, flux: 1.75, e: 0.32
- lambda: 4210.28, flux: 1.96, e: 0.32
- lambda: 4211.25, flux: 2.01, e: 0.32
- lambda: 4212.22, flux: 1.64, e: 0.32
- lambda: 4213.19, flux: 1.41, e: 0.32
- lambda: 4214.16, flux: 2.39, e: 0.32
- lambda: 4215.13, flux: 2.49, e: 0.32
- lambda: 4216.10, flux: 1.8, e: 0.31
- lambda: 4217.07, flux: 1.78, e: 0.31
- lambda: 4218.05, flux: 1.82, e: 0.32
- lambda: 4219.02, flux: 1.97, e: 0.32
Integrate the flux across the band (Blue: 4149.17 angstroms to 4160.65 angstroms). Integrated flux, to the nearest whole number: 23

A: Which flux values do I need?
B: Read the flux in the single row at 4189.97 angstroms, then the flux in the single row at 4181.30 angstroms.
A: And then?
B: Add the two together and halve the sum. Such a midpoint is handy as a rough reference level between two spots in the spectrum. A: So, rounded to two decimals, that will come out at 1.86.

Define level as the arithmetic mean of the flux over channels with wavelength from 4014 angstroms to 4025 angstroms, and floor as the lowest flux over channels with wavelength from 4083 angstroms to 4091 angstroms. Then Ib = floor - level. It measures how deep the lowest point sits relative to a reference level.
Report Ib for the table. -0.40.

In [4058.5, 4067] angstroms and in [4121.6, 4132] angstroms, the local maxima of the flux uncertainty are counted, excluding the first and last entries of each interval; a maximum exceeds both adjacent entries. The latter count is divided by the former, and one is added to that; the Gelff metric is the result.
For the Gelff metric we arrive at 2.00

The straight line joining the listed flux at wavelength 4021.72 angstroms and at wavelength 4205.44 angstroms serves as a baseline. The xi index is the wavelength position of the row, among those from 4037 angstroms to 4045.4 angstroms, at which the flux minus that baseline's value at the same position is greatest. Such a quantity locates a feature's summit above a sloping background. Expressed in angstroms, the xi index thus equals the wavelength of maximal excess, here 4044.93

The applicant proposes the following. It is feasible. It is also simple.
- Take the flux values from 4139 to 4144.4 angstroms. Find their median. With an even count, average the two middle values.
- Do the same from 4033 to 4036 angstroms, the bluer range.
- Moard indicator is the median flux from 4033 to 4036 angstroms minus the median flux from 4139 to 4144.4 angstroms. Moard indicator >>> -0.36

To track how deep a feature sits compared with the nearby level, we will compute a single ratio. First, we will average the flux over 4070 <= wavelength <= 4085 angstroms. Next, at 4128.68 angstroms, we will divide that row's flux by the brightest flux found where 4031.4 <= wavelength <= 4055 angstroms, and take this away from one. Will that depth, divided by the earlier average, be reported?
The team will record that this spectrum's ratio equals 0.056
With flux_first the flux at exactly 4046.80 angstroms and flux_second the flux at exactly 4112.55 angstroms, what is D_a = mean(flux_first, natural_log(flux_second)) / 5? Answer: 0.23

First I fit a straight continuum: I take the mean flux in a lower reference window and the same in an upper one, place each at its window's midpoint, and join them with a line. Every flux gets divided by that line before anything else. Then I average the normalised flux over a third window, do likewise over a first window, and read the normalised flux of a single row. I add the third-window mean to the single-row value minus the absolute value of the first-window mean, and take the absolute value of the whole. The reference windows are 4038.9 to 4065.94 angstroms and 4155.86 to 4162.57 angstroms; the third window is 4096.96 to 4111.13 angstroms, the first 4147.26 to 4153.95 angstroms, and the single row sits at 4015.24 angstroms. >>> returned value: 0.71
